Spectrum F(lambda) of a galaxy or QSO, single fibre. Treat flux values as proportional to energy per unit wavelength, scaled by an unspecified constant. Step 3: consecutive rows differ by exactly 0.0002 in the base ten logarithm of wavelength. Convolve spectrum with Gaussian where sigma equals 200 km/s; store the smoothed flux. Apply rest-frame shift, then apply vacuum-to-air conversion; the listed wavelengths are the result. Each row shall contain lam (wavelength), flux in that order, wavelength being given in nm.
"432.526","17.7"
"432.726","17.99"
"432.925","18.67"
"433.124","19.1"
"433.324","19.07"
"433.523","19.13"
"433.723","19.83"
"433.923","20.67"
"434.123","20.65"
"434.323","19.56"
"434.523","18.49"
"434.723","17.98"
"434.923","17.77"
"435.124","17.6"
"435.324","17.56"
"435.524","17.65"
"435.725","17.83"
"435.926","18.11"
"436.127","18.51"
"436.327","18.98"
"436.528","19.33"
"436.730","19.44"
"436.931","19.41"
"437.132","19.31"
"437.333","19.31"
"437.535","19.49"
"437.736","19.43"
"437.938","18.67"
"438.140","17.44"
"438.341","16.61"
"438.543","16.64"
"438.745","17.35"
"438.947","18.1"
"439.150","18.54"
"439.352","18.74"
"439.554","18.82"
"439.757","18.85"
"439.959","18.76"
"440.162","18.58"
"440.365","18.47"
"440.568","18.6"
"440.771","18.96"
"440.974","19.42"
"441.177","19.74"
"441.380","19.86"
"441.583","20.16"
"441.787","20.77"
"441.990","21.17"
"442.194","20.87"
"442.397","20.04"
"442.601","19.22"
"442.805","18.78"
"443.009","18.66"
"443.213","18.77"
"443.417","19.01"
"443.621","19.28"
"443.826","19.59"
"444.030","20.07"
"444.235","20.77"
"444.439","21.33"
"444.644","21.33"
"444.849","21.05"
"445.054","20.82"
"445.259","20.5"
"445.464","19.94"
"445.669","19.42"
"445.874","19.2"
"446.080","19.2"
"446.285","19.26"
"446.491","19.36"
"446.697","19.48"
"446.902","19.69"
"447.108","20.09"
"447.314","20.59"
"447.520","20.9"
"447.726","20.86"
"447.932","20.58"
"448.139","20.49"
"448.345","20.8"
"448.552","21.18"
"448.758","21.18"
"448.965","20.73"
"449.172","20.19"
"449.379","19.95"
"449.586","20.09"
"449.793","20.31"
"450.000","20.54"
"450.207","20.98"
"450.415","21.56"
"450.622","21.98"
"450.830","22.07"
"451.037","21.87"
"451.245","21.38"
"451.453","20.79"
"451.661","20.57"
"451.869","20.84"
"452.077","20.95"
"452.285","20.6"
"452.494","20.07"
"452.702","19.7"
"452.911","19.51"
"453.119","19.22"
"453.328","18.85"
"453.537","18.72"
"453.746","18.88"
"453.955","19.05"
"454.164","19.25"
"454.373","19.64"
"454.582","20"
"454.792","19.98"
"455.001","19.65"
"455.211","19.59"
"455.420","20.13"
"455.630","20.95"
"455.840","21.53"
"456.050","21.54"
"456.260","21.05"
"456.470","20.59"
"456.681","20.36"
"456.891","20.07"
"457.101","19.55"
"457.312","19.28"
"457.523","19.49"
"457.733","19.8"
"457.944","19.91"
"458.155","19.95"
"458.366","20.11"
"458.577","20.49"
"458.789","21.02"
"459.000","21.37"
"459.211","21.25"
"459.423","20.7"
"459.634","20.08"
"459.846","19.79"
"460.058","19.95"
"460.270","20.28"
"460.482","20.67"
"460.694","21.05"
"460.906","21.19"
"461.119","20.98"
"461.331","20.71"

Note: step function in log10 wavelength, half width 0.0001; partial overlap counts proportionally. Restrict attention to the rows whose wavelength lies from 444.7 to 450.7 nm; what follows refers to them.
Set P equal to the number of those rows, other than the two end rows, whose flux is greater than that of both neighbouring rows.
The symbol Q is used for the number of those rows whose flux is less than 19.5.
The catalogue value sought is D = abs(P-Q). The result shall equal 5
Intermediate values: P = 1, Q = 6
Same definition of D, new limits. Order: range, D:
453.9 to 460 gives 1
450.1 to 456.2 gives 3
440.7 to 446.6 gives 12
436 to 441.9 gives 22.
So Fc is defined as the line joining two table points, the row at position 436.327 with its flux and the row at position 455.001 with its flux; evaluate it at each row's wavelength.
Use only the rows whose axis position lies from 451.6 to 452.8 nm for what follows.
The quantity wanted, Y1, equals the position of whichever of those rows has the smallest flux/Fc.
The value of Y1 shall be 452.702 nm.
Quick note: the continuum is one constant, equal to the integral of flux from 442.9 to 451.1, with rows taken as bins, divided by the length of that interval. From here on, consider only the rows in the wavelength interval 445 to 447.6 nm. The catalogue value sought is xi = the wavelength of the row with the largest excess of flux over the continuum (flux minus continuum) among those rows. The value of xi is 447.520 nm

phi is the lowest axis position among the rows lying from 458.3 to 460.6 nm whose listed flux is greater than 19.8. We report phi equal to 458.366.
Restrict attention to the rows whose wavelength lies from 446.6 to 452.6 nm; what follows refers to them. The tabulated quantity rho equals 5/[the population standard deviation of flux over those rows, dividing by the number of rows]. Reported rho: 7.9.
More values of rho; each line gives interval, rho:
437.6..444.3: 4.6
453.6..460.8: 7.1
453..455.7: 8.2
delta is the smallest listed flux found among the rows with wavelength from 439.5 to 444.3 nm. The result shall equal 18.47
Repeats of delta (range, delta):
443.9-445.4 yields 20.07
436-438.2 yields 17.44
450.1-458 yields 18.72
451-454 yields 18.72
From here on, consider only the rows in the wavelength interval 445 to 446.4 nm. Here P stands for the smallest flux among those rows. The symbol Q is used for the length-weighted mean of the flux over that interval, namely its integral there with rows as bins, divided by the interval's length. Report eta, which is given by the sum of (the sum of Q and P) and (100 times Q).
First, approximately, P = 19.2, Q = 19.7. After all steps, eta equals 2011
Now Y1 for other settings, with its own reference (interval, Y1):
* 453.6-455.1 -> 453.746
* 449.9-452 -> 451.661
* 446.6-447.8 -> 446.697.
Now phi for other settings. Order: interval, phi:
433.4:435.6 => 433.723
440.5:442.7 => 441.380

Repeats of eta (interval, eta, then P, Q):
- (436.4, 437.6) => 1974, 19.31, 19.4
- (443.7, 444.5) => 2076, 19.59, 20.4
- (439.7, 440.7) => 1902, 18.47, 18.6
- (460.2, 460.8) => 2111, 20.28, 20.7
